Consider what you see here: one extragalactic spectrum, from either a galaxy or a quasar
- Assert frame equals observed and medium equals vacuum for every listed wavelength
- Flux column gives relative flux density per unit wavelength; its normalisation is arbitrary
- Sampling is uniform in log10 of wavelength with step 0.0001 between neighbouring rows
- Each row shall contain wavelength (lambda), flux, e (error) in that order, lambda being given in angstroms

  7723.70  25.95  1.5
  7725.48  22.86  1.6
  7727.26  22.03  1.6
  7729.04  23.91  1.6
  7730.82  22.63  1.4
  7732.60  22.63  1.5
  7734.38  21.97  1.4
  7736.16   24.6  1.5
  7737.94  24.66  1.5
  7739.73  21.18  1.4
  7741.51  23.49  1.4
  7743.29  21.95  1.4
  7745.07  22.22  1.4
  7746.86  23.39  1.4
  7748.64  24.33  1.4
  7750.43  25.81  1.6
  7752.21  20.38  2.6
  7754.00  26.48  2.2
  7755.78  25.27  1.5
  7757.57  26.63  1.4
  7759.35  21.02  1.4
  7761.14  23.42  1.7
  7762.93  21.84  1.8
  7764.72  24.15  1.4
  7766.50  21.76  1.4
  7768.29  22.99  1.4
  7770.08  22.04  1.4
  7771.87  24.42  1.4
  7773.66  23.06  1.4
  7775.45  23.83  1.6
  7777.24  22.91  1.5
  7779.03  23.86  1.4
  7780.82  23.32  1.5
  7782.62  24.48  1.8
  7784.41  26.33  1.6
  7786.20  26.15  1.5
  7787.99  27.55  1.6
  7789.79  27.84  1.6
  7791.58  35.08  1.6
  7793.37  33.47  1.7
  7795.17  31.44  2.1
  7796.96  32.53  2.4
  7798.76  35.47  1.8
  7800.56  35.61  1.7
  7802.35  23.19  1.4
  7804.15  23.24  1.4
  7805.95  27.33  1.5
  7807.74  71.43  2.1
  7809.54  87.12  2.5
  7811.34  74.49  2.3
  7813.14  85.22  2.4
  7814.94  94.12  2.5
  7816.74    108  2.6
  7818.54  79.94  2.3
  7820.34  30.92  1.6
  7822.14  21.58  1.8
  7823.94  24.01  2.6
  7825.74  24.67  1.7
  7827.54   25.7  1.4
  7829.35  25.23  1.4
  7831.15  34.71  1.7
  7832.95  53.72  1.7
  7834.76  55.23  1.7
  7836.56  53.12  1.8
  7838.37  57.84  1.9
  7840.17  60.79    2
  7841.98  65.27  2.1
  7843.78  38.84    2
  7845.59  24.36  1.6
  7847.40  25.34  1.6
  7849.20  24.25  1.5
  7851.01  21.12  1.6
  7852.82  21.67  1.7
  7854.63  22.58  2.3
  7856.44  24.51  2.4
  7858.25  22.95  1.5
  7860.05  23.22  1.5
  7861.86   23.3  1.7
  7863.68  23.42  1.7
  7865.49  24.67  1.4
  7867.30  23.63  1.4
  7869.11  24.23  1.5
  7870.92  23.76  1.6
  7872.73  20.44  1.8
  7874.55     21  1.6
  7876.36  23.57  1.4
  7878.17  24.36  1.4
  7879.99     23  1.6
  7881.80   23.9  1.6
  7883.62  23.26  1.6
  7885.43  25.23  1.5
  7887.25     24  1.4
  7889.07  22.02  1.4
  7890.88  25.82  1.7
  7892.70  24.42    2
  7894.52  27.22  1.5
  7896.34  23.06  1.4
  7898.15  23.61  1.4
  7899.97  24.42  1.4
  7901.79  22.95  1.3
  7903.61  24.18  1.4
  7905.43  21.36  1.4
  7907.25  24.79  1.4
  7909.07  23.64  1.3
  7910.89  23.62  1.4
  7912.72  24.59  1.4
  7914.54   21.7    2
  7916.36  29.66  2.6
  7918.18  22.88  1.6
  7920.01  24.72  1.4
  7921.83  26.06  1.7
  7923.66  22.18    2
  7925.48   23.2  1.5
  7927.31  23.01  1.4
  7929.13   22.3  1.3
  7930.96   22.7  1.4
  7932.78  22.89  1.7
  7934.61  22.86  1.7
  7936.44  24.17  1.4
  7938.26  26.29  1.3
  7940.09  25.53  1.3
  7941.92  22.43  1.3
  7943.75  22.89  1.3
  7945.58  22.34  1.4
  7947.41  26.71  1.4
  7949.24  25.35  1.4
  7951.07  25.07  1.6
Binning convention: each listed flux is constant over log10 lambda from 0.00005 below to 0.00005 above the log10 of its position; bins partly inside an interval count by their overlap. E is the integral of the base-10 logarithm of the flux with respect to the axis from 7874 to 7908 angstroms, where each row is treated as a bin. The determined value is 46.8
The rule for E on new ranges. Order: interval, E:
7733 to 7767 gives 46.5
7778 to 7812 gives 51.6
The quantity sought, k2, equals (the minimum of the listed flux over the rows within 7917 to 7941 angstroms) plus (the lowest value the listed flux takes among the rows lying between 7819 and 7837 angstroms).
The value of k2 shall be 43.8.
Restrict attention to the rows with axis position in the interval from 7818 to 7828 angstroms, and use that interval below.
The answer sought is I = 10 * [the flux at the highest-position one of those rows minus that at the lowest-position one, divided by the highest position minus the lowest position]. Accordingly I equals -60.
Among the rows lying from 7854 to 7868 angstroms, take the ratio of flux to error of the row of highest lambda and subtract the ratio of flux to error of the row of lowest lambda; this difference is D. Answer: 7.1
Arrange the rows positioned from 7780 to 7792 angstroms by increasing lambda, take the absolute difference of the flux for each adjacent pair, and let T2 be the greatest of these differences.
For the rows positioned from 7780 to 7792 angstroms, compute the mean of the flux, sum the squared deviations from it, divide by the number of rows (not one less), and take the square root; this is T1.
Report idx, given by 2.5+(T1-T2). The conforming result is -1.2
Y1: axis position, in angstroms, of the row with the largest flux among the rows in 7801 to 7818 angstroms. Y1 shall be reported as 7816.74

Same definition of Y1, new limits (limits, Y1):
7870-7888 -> 7885.43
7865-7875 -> 7865.49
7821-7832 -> 7831.15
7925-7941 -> 7938.26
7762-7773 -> 7771.87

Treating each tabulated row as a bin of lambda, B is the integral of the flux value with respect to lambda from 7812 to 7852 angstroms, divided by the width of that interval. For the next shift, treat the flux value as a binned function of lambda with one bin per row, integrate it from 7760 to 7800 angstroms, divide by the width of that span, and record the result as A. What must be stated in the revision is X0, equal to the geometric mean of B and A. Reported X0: 35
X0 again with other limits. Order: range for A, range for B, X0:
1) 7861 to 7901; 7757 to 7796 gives 25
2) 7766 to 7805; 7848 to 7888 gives 25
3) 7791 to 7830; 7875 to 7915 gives 33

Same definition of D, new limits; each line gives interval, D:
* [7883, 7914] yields 3.0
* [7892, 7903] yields 5.4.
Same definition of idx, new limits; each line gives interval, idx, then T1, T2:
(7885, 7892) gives 0.2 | 1.5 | 4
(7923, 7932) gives 1.9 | 0.4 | 1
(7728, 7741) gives 0.3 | 1.2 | 3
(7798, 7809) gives -25.0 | 16.6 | 44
